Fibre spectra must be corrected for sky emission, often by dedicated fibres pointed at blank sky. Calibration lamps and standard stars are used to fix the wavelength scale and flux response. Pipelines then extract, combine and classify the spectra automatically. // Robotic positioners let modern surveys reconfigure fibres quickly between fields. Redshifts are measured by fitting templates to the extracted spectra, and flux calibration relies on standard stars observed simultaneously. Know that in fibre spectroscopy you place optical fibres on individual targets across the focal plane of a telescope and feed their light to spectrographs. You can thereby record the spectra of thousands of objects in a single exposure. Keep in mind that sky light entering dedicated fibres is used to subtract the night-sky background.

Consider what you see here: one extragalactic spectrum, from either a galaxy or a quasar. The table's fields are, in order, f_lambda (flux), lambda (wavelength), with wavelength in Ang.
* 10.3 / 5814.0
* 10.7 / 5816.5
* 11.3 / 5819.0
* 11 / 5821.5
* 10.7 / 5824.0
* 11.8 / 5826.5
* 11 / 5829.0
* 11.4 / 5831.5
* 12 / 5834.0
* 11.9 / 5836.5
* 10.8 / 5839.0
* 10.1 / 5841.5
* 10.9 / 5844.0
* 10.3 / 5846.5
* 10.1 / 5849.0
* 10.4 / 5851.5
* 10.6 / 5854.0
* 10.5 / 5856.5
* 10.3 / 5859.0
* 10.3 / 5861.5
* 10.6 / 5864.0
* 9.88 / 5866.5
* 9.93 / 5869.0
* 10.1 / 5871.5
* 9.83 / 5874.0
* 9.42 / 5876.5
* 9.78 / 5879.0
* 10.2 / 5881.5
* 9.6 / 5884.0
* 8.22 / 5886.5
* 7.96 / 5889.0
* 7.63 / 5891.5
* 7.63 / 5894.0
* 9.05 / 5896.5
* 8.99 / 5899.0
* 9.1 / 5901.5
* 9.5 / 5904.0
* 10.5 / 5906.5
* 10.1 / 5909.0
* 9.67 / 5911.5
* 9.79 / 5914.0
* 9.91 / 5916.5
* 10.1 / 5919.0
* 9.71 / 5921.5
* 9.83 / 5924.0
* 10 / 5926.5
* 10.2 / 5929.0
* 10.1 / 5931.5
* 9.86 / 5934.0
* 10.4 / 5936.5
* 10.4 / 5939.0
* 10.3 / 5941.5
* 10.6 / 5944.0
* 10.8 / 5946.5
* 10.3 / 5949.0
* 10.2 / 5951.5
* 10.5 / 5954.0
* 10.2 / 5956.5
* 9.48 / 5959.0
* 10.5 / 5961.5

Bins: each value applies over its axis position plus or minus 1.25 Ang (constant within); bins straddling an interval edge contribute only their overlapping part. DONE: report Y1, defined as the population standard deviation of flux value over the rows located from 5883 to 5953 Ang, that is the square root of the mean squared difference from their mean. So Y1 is 0.9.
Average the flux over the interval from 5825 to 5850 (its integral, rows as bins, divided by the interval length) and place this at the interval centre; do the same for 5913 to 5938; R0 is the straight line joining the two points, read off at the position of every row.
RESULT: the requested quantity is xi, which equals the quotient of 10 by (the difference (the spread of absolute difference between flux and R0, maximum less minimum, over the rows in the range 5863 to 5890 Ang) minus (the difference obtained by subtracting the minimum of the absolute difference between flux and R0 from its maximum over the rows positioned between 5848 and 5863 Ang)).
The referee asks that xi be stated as 6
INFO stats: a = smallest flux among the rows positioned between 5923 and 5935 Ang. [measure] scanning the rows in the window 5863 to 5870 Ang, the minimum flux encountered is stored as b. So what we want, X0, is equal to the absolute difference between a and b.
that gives 0.05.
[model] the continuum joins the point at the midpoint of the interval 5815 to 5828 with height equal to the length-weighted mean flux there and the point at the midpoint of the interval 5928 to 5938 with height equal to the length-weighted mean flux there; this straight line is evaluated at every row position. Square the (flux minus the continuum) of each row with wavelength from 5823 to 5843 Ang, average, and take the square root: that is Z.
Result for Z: 0.7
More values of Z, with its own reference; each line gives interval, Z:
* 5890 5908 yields 1.8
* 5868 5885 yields 0.8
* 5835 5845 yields 0.6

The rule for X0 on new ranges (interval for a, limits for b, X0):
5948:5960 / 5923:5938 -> 0.35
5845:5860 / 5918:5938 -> 0.39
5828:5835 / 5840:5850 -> 0.90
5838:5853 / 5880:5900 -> 2.47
